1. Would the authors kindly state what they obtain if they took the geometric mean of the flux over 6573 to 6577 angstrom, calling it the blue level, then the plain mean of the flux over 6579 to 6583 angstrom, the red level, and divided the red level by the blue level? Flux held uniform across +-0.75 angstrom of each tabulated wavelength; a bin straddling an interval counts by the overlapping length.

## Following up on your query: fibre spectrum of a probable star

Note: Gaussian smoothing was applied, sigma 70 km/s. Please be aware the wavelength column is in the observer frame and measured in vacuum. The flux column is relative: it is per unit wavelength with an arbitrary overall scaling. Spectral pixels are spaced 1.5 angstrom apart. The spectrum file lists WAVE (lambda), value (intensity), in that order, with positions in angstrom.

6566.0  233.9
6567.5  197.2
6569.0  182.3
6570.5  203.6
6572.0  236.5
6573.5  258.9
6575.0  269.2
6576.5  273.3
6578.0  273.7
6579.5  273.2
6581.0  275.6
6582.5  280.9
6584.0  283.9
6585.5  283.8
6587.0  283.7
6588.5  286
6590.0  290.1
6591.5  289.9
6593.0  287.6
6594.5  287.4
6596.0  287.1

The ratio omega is 1.04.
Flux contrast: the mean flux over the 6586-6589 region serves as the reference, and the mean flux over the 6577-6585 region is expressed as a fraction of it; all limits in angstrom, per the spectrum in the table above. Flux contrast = 0.97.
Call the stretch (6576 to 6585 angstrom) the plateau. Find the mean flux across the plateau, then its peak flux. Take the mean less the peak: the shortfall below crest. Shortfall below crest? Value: -7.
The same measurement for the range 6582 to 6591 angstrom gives -5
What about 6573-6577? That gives -6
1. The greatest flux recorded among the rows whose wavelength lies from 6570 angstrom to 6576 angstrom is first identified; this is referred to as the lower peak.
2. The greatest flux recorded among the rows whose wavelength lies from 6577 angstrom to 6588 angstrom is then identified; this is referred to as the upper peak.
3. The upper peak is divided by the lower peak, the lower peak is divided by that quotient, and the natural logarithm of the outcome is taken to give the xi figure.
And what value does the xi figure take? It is 5.54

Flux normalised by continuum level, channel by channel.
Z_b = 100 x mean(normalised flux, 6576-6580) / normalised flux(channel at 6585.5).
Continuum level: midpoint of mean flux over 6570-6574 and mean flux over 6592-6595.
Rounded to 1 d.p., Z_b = 96.3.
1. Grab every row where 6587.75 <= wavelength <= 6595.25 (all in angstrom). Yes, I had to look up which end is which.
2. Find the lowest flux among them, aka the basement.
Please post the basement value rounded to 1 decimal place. 286.0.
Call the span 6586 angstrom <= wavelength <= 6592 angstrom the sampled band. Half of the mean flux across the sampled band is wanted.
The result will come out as 144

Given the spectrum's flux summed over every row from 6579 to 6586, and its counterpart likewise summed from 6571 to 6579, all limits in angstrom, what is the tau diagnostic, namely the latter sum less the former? -86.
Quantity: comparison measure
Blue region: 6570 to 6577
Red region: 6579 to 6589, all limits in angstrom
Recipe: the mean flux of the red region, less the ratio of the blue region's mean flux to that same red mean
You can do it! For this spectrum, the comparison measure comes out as 280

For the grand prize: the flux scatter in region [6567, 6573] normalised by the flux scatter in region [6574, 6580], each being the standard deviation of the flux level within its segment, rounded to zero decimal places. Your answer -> 11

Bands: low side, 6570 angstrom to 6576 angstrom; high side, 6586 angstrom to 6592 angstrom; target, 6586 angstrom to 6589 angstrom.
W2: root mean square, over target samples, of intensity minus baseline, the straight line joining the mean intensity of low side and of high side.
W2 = 2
